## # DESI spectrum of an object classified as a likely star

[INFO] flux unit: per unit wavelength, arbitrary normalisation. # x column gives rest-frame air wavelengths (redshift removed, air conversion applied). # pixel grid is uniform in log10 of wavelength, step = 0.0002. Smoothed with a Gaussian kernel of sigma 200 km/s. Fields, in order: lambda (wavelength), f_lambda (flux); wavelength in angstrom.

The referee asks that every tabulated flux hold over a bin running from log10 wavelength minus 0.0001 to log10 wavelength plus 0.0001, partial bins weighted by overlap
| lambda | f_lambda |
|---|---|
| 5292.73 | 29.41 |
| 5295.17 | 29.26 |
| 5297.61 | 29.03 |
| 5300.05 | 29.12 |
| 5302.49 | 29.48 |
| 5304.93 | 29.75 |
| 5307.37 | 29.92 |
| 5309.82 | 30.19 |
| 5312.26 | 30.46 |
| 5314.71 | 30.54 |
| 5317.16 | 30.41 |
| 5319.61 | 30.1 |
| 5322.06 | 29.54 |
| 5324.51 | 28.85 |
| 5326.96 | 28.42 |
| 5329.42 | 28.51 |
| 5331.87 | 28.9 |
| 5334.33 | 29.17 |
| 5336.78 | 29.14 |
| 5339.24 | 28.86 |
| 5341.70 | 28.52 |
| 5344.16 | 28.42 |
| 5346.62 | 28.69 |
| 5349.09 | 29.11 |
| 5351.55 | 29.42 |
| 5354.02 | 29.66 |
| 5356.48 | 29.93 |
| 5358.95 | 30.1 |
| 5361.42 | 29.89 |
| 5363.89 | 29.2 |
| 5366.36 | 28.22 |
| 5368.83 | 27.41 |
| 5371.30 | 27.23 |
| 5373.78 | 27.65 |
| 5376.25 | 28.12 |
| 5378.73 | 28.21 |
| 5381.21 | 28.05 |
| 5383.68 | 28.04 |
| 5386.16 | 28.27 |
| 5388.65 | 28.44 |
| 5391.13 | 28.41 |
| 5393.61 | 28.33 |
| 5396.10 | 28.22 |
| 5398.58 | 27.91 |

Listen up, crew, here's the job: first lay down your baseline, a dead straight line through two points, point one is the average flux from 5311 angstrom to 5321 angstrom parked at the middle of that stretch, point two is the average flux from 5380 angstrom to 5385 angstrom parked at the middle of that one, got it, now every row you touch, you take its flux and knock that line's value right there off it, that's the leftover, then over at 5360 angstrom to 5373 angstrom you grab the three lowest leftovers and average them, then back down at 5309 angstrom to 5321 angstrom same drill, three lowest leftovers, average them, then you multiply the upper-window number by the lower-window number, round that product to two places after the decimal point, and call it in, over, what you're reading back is 0.18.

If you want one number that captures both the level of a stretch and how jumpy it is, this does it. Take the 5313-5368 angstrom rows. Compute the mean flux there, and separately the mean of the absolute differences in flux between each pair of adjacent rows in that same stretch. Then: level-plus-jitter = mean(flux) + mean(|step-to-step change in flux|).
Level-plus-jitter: 29.6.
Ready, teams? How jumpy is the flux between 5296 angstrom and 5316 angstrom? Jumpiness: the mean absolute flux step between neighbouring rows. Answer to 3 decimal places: 0.216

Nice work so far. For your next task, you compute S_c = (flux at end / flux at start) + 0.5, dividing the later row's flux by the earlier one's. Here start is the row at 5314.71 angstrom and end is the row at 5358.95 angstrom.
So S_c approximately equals 1.49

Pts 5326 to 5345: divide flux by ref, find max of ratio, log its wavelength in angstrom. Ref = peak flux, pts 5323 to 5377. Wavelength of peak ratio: 5334.33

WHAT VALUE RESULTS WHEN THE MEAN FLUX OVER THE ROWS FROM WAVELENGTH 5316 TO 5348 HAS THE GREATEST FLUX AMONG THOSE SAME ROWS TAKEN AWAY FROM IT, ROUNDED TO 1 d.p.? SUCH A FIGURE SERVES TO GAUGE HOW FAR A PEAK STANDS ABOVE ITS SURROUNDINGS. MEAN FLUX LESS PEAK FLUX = -1.4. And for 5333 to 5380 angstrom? -1.3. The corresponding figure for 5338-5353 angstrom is -0.6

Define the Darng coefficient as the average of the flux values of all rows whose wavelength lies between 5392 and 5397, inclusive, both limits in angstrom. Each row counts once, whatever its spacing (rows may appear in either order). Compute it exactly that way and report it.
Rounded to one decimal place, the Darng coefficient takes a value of 28.3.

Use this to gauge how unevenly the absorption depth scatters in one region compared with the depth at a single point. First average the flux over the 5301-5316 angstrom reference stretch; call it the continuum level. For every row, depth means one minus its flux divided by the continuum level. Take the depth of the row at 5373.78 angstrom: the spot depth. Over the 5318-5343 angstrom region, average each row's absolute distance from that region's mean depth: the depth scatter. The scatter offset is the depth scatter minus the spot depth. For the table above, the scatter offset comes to -0.067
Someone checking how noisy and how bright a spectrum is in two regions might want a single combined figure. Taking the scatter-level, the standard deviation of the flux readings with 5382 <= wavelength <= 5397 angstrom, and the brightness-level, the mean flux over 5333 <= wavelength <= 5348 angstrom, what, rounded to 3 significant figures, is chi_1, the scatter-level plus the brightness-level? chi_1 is 28.9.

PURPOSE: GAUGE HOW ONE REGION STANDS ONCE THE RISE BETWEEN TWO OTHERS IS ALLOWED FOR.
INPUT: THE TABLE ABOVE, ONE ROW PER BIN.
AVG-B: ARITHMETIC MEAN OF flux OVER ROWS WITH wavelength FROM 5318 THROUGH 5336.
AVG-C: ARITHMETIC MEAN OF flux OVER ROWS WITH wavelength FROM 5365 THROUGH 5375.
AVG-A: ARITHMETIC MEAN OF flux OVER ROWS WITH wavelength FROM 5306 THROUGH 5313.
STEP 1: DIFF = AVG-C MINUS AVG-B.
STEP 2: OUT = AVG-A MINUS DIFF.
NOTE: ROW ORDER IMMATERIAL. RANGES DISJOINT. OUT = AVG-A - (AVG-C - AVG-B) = 31.6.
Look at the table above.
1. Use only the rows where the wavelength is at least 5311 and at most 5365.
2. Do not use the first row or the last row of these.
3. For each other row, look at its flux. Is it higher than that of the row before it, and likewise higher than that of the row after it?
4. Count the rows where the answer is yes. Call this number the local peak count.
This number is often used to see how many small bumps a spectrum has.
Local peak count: 3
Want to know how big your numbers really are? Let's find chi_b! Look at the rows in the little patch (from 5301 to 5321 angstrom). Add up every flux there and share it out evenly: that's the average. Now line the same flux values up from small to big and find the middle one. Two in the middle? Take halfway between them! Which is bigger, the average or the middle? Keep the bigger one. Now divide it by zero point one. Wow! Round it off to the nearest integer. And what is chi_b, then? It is 301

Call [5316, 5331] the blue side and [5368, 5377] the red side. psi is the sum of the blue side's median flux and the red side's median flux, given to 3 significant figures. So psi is 56.7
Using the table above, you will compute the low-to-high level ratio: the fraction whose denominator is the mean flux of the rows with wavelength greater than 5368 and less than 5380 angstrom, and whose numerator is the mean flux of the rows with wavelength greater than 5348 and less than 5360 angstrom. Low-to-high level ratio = 1.07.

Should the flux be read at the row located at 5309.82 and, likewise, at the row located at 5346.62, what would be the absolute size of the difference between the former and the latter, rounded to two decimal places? 1.50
